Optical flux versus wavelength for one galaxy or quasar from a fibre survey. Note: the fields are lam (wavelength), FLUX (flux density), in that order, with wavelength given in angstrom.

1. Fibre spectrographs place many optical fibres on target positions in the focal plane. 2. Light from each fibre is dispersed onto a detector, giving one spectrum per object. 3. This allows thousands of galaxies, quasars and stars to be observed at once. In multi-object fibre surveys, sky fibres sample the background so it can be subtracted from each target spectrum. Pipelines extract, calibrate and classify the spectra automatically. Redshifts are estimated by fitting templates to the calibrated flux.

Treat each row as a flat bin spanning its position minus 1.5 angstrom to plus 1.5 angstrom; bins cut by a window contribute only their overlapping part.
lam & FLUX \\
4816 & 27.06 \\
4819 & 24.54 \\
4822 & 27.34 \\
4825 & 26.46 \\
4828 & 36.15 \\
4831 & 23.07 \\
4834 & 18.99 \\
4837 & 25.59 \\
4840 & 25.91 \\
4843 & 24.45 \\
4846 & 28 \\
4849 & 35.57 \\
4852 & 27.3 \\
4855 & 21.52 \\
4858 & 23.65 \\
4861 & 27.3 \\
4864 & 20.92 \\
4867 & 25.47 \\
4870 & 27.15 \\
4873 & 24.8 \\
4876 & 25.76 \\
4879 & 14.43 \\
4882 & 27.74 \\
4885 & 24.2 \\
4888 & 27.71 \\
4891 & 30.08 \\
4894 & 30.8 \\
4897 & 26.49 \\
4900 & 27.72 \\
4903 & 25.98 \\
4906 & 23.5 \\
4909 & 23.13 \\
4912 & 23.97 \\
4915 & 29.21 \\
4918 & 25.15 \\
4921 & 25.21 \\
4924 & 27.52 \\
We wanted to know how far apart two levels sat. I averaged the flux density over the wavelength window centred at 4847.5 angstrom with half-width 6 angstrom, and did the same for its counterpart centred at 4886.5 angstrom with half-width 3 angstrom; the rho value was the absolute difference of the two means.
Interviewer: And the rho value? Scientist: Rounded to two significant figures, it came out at 2.9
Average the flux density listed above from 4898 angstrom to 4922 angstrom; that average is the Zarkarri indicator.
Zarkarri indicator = 25.5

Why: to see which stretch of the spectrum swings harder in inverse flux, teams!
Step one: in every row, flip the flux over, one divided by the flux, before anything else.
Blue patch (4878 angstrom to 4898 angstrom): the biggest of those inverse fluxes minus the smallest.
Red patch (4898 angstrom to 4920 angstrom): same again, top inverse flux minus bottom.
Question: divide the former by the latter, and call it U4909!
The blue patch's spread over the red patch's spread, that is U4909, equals 4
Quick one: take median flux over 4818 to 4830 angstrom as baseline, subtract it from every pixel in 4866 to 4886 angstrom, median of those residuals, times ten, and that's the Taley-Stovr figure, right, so -14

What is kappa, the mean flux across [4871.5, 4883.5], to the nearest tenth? 23.2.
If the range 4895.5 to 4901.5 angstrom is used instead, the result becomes 27.1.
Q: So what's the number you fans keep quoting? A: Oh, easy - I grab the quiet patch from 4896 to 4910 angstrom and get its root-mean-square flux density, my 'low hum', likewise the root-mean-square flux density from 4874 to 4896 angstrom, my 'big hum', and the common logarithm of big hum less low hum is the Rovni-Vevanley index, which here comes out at -0.05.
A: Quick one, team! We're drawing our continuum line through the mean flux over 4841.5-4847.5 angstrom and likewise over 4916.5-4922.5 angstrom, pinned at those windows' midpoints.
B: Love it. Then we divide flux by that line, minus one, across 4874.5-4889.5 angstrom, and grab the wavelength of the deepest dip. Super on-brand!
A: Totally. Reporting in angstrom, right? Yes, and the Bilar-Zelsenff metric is 4879 angstrom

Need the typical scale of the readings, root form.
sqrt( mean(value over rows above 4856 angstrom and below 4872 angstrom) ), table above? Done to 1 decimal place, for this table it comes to 5.0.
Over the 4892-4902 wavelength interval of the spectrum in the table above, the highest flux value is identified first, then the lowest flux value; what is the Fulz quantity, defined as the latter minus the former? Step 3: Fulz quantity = -4.3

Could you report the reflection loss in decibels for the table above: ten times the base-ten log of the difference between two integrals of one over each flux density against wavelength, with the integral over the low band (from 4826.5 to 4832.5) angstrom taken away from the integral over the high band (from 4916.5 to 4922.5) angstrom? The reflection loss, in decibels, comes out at -16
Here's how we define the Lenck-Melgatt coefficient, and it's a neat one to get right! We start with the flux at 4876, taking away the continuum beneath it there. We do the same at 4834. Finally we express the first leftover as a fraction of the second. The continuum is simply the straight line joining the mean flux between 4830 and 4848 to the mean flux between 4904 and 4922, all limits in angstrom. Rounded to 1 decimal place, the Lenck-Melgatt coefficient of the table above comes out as -0.2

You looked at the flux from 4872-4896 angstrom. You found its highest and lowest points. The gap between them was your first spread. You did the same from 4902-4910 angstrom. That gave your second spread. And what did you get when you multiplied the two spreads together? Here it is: 47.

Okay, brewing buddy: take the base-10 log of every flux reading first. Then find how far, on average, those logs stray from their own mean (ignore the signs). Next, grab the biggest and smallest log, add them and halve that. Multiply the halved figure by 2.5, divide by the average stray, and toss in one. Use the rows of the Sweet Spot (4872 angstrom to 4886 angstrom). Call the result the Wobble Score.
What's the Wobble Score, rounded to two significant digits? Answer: 42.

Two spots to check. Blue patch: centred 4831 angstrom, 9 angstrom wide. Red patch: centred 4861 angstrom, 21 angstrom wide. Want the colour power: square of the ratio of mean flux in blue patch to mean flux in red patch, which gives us 1.11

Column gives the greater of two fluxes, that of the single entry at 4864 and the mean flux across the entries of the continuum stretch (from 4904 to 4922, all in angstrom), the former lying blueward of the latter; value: 25.0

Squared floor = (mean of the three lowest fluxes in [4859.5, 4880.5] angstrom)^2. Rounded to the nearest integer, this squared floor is 402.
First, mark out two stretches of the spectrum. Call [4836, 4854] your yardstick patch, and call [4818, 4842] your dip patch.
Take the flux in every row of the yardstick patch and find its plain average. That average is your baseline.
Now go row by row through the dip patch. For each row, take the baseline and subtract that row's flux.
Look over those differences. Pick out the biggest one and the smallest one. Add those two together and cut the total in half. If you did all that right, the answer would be 0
